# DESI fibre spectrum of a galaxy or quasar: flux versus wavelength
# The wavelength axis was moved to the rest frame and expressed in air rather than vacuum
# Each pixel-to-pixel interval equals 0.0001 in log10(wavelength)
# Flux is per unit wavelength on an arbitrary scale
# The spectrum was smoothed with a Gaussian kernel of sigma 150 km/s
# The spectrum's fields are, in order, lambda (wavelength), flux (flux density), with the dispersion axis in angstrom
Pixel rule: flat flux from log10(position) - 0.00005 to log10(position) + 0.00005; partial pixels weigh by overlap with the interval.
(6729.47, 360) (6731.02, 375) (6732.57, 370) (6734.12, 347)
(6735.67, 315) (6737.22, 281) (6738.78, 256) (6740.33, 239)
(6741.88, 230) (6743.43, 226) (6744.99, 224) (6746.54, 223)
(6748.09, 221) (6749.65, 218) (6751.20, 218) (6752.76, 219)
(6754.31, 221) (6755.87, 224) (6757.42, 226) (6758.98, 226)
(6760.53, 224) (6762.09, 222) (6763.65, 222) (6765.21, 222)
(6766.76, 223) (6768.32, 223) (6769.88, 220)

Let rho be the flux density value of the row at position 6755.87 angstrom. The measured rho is 224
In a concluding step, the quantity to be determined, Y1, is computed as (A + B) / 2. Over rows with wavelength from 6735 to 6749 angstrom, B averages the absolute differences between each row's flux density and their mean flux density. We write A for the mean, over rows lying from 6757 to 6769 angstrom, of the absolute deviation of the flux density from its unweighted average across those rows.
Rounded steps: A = 1.4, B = 25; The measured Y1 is 13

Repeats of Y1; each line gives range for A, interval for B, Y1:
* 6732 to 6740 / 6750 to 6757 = 19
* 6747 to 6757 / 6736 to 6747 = 9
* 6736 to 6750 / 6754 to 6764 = 9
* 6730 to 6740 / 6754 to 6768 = 21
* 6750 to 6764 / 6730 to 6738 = 17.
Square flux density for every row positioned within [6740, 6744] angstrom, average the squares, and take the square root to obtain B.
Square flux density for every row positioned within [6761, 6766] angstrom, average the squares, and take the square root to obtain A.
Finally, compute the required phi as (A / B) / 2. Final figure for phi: 0.48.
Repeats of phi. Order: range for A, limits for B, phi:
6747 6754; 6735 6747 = 0.44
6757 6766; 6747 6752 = 0.51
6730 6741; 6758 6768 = 0.71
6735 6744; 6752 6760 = 0.58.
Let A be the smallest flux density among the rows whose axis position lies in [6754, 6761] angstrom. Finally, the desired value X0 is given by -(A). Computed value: -221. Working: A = 221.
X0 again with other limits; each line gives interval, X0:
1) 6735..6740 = -256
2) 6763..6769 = -222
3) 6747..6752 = -218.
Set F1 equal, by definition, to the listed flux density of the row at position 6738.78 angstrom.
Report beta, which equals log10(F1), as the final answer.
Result 2.41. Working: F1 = 256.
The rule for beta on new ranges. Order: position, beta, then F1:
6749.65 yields 2.34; 218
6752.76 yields 2.34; 219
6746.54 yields 2.35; 223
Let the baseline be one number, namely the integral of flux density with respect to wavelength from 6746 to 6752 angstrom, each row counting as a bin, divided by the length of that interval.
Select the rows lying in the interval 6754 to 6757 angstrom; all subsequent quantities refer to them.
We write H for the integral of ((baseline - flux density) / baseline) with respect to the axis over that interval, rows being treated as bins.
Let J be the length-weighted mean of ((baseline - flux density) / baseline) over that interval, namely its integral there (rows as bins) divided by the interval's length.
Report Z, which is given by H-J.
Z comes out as -0.03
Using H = -0.05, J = -0.015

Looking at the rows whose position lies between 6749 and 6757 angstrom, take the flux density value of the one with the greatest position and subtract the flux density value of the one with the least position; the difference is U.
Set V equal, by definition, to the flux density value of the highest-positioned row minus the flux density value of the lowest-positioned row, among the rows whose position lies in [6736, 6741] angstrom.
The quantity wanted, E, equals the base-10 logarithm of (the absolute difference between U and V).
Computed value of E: 1.68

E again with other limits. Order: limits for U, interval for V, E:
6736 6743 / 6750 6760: 1.77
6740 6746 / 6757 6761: 1.11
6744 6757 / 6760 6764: 0.30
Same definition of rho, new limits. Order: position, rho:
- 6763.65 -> 222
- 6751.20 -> 218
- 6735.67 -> 315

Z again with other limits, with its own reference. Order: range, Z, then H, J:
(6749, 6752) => 0.02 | 0.02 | 0.008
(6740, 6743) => -0.12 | -0.18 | -0.060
